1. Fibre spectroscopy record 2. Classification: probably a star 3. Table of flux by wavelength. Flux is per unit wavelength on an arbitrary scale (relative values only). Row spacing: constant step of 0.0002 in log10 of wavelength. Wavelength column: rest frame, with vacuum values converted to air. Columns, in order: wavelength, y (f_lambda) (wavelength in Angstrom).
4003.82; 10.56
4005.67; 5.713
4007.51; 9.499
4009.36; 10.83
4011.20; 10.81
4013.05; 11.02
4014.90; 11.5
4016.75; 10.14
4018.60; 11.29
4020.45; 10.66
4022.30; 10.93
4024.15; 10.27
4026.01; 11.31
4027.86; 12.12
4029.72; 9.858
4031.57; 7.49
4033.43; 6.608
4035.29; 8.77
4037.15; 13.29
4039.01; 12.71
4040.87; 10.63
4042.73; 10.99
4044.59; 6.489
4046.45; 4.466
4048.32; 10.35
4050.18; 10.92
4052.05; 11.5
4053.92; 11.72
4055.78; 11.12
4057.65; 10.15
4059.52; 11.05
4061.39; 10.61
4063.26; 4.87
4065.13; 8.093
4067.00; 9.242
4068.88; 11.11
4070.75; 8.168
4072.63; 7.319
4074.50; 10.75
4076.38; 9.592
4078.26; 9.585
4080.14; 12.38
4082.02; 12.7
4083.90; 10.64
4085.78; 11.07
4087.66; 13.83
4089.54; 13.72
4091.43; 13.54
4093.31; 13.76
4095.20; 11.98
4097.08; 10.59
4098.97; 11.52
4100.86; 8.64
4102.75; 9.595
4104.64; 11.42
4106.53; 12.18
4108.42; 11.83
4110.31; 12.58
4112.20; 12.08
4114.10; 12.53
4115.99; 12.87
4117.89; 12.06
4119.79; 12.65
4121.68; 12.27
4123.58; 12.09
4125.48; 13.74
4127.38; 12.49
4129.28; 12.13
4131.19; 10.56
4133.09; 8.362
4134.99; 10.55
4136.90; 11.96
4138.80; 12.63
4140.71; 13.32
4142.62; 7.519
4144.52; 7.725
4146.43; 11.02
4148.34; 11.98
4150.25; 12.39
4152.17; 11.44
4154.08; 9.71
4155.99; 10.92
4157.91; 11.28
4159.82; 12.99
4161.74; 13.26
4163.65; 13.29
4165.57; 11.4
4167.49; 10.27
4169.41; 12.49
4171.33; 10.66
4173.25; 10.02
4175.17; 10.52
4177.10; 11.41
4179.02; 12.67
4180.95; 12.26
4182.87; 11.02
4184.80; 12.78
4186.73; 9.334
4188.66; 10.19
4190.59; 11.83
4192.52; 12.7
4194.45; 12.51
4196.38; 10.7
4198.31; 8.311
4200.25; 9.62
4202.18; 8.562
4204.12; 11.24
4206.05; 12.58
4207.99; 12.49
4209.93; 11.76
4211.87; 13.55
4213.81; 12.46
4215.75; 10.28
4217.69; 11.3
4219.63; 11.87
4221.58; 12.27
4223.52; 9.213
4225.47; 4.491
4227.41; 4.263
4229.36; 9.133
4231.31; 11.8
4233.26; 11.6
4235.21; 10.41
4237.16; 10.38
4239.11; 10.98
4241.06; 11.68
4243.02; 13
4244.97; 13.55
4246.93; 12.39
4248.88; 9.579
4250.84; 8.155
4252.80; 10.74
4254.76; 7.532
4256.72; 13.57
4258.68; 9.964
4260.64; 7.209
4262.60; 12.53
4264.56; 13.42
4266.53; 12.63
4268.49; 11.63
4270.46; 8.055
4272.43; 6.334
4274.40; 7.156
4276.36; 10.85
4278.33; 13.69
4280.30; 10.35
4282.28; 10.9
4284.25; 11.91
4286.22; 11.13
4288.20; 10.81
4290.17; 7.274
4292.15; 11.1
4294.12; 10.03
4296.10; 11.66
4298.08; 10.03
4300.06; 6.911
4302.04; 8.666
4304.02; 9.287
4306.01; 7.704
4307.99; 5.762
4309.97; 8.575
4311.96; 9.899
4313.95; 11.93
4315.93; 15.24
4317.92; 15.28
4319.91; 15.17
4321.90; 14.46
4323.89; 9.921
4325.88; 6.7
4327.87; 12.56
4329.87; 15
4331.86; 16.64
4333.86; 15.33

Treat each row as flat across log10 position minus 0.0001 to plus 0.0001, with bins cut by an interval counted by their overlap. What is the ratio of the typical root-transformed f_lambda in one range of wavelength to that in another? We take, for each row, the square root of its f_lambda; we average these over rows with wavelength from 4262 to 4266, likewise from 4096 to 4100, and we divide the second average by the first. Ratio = 0.92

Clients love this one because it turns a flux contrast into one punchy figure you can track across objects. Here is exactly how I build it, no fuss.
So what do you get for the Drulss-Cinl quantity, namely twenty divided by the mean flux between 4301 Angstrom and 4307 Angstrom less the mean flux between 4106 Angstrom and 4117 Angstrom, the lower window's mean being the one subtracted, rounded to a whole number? -5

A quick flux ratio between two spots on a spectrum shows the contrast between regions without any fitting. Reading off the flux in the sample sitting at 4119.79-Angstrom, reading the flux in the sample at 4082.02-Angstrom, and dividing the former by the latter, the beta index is 1.00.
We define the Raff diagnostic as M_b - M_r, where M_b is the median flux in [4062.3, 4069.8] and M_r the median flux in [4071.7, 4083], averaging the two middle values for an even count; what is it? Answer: -1.5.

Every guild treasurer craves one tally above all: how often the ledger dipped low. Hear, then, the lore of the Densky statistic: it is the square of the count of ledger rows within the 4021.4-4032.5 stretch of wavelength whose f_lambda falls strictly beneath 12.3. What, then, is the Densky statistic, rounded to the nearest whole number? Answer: 36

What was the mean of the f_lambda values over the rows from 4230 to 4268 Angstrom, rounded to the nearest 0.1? 11.1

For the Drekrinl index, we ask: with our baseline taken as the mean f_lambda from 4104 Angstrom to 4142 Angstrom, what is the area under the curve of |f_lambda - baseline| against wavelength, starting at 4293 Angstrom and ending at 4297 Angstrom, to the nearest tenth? 4.6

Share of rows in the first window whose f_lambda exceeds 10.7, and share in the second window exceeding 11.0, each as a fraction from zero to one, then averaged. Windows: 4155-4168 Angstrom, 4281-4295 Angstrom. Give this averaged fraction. 0.643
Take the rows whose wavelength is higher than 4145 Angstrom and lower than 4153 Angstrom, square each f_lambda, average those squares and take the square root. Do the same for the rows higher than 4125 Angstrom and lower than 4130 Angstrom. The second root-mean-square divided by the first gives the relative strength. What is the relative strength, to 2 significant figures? 1.1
